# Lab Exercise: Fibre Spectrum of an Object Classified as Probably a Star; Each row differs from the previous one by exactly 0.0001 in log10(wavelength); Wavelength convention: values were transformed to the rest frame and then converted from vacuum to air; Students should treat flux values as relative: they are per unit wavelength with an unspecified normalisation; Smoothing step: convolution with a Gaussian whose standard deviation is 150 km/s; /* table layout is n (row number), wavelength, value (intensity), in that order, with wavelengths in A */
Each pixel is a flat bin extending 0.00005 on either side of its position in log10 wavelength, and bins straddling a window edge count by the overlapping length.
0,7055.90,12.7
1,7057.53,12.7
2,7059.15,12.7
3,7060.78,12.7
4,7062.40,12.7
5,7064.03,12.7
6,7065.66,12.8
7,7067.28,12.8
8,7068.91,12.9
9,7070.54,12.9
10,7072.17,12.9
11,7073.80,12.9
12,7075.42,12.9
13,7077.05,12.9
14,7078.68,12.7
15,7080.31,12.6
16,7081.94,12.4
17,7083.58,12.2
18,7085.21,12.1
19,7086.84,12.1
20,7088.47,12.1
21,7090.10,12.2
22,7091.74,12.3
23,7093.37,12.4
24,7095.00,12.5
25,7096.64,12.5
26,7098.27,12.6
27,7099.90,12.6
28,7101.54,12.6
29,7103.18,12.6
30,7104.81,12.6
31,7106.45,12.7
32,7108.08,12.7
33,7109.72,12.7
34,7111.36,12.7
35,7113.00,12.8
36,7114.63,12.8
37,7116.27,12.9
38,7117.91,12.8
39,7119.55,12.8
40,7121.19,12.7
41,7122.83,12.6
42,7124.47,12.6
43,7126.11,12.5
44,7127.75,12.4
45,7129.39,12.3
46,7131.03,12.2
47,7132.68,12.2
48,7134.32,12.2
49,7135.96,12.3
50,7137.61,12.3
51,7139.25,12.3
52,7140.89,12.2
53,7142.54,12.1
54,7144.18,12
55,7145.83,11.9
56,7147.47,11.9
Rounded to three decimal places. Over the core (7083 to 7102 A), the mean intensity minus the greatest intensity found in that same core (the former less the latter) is -0.250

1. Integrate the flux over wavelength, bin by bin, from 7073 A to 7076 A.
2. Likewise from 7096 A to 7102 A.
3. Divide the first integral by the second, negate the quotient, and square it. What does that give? 0.3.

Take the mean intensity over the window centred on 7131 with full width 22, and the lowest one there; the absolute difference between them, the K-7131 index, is 0.17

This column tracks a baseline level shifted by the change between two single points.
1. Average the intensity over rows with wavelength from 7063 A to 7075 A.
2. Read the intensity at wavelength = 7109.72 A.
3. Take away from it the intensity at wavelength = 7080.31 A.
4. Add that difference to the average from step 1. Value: 12.9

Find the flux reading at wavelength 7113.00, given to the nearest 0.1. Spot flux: 12.8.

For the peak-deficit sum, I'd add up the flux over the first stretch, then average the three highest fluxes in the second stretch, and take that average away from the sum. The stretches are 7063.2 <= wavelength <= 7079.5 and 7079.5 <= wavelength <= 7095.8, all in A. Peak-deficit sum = 116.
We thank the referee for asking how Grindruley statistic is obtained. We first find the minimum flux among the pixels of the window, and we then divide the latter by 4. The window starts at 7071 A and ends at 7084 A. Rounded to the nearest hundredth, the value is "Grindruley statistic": 3.05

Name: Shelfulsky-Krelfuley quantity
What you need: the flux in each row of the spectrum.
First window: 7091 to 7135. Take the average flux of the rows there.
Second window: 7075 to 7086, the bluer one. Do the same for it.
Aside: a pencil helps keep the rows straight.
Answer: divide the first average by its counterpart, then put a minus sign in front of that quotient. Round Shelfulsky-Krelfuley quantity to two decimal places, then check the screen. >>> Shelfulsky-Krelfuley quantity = -1.00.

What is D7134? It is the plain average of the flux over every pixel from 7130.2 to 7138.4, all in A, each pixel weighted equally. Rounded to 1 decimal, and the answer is 12.2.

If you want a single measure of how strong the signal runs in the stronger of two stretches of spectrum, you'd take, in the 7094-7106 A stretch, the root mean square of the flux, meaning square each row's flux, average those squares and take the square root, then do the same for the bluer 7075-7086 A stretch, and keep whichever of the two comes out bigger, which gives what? 12.6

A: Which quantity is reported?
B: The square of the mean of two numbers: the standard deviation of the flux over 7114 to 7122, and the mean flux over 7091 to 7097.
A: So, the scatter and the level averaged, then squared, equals 39.0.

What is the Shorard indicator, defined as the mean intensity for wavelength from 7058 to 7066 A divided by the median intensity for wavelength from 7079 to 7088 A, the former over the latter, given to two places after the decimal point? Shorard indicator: 1.04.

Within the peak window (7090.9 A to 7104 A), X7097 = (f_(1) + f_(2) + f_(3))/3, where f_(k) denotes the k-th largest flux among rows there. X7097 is 12.6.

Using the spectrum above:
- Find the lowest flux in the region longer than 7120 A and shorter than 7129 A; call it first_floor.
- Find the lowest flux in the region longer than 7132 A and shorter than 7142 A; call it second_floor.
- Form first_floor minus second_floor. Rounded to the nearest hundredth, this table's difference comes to 0.20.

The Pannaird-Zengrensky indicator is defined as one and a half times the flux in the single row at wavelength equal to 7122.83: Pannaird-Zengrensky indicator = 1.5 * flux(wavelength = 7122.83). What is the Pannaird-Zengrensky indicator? 18.9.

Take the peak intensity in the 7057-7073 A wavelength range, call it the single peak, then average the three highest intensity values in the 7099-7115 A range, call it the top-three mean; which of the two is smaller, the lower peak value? 12.8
